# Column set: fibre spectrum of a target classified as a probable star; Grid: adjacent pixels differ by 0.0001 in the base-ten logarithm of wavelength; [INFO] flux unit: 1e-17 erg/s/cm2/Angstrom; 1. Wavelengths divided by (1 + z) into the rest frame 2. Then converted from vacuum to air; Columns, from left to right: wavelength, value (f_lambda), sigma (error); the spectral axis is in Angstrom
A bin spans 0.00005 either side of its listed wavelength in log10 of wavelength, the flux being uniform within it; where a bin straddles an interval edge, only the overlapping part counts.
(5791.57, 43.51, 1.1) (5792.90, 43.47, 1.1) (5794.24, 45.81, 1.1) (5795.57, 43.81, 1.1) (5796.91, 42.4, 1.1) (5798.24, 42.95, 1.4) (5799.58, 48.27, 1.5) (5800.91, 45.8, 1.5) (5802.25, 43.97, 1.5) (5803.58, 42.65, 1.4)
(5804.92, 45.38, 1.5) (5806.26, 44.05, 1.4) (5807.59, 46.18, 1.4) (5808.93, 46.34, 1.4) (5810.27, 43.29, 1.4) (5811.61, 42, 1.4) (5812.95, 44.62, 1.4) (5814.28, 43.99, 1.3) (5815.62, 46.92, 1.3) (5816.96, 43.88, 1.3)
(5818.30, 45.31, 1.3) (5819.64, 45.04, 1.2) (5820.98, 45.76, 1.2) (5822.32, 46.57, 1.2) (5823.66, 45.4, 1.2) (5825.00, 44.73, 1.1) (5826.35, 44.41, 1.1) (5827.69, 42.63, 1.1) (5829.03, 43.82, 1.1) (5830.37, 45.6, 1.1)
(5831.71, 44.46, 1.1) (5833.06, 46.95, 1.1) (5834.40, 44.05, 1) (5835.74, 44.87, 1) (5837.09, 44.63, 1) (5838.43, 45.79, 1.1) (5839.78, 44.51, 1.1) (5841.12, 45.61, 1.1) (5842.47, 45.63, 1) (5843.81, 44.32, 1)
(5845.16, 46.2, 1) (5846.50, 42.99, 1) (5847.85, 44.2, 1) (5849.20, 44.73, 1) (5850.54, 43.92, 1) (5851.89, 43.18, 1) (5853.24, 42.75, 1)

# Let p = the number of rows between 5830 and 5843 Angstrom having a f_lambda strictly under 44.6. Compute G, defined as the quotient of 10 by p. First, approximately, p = 3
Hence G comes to 3.33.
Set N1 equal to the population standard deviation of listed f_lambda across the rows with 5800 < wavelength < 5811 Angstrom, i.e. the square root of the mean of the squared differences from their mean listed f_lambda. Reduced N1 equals 1.31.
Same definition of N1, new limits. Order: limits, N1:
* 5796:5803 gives 2.14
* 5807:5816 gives 1.67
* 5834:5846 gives 0.71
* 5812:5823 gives 1.04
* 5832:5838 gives 1.10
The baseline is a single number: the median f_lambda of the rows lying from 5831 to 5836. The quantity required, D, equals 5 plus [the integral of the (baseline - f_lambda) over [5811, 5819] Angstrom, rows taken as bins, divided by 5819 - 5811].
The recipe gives 5.2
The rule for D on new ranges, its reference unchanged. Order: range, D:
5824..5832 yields 5.4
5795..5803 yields 5.1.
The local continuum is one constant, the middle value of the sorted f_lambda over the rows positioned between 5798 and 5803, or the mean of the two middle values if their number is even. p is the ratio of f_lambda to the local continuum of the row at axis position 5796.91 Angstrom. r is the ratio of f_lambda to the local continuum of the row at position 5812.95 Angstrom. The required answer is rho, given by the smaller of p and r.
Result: 0.94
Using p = 0.94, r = 0.99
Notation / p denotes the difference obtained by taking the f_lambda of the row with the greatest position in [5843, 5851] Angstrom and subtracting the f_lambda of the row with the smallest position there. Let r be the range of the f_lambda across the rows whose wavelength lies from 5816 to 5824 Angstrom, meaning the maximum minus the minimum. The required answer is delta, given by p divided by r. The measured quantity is -0.1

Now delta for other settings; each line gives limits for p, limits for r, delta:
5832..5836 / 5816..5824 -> -0.8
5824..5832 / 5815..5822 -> -0.1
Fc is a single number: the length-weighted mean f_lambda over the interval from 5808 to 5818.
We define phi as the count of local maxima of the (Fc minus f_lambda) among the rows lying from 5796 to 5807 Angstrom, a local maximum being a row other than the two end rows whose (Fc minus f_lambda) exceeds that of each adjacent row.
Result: 1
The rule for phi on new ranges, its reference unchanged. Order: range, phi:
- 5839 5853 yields 2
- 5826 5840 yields 4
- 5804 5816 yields 3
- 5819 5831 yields 1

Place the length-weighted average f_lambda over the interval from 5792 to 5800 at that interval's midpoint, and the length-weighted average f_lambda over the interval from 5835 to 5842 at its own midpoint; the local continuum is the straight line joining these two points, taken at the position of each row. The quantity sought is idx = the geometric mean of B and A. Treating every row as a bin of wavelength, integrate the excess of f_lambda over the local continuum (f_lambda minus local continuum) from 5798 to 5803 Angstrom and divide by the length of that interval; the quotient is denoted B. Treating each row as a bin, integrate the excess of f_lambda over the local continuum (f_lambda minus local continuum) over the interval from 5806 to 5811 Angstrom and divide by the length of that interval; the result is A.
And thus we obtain 0.71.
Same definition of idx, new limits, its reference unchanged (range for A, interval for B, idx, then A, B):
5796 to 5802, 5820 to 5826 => 0.55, 0.4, 0.7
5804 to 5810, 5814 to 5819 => 0.57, 0.7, 0.4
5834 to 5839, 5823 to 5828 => 0.26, -0.2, -0.4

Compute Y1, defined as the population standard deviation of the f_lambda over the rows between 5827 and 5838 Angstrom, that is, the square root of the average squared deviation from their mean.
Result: 1.19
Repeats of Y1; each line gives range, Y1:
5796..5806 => 1.97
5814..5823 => 1.08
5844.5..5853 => 1.07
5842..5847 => 1.24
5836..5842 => 0.57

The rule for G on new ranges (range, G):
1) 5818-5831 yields 3.33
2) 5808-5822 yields 2.50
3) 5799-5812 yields 2.00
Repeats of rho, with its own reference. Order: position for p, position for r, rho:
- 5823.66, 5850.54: 0.98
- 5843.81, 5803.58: 0.95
